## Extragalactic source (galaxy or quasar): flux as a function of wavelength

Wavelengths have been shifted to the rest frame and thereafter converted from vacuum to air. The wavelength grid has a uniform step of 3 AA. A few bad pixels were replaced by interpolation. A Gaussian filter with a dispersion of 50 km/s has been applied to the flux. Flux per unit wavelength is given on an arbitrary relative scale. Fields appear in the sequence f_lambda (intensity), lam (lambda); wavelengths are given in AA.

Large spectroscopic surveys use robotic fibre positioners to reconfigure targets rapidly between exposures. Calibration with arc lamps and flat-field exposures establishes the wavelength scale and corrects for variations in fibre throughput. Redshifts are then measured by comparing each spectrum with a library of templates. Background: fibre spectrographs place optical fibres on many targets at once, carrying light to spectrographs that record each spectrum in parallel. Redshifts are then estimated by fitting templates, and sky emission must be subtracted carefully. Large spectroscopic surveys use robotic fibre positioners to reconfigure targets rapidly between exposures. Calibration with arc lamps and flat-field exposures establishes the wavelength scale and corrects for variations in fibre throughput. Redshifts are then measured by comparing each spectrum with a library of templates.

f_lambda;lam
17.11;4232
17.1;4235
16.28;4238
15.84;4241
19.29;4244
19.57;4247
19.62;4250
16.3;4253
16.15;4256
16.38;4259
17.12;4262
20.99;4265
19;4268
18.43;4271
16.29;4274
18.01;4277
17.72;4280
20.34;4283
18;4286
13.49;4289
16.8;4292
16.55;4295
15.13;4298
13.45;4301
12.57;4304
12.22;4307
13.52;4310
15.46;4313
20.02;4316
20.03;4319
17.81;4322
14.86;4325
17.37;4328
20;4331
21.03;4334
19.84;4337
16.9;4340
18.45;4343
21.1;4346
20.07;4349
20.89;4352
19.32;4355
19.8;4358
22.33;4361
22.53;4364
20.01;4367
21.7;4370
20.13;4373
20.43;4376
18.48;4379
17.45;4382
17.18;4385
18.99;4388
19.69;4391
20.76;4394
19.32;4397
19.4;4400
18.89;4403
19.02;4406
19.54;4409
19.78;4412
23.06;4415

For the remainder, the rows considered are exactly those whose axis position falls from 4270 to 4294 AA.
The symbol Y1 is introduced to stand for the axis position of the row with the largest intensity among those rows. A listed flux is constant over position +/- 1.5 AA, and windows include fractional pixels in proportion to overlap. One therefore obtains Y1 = 4283 AA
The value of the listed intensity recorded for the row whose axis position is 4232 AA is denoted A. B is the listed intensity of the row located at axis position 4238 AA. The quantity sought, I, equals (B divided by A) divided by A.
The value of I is 0.056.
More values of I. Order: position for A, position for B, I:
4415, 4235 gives 0.032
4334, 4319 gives 0.045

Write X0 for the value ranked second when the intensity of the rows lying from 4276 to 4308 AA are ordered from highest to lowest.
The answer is 18.01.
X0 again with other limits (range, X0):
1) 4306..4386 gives 22.33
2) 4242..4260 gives 19.57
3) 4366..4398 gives 20.76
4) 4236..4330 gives 20.34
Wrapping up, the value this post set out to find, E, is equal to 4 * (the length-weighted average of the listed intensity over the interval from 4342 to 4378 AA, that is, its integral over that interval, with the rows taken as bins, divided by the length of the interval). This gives 82.3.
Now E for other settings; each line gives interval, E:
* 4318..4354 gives 76.1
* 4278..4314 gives 61.9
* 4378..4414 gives 76.4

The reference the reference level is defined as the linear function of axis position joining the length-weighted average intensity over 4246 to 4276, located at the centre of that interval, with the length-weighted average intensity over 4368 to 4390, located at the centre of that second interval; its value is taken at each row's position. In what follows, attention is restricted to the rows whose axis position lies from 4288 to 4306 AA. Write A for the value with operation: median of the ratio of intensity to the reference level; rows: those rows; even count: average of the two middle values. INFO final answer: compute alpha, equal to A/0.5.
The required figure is 1.6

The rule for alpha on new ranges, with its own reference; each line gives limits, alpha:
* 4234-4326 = 1.8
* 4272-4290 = 2.0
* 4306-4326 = 1.7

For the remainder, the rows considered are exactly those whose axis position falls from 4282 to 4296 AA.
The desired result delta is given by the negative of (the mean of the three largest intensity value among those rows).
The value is -18.4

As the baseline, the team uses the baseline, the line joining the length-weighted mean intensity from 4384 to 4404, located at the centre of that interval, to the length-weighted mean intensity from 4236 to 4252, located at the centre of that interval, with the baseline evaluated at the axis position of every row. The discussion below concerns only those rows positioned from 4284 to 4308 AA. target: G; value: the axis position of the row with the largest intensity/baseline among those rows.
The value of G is 4286 AA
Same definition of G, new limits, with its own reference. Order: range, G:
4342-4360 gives 4346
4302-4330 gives 4316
